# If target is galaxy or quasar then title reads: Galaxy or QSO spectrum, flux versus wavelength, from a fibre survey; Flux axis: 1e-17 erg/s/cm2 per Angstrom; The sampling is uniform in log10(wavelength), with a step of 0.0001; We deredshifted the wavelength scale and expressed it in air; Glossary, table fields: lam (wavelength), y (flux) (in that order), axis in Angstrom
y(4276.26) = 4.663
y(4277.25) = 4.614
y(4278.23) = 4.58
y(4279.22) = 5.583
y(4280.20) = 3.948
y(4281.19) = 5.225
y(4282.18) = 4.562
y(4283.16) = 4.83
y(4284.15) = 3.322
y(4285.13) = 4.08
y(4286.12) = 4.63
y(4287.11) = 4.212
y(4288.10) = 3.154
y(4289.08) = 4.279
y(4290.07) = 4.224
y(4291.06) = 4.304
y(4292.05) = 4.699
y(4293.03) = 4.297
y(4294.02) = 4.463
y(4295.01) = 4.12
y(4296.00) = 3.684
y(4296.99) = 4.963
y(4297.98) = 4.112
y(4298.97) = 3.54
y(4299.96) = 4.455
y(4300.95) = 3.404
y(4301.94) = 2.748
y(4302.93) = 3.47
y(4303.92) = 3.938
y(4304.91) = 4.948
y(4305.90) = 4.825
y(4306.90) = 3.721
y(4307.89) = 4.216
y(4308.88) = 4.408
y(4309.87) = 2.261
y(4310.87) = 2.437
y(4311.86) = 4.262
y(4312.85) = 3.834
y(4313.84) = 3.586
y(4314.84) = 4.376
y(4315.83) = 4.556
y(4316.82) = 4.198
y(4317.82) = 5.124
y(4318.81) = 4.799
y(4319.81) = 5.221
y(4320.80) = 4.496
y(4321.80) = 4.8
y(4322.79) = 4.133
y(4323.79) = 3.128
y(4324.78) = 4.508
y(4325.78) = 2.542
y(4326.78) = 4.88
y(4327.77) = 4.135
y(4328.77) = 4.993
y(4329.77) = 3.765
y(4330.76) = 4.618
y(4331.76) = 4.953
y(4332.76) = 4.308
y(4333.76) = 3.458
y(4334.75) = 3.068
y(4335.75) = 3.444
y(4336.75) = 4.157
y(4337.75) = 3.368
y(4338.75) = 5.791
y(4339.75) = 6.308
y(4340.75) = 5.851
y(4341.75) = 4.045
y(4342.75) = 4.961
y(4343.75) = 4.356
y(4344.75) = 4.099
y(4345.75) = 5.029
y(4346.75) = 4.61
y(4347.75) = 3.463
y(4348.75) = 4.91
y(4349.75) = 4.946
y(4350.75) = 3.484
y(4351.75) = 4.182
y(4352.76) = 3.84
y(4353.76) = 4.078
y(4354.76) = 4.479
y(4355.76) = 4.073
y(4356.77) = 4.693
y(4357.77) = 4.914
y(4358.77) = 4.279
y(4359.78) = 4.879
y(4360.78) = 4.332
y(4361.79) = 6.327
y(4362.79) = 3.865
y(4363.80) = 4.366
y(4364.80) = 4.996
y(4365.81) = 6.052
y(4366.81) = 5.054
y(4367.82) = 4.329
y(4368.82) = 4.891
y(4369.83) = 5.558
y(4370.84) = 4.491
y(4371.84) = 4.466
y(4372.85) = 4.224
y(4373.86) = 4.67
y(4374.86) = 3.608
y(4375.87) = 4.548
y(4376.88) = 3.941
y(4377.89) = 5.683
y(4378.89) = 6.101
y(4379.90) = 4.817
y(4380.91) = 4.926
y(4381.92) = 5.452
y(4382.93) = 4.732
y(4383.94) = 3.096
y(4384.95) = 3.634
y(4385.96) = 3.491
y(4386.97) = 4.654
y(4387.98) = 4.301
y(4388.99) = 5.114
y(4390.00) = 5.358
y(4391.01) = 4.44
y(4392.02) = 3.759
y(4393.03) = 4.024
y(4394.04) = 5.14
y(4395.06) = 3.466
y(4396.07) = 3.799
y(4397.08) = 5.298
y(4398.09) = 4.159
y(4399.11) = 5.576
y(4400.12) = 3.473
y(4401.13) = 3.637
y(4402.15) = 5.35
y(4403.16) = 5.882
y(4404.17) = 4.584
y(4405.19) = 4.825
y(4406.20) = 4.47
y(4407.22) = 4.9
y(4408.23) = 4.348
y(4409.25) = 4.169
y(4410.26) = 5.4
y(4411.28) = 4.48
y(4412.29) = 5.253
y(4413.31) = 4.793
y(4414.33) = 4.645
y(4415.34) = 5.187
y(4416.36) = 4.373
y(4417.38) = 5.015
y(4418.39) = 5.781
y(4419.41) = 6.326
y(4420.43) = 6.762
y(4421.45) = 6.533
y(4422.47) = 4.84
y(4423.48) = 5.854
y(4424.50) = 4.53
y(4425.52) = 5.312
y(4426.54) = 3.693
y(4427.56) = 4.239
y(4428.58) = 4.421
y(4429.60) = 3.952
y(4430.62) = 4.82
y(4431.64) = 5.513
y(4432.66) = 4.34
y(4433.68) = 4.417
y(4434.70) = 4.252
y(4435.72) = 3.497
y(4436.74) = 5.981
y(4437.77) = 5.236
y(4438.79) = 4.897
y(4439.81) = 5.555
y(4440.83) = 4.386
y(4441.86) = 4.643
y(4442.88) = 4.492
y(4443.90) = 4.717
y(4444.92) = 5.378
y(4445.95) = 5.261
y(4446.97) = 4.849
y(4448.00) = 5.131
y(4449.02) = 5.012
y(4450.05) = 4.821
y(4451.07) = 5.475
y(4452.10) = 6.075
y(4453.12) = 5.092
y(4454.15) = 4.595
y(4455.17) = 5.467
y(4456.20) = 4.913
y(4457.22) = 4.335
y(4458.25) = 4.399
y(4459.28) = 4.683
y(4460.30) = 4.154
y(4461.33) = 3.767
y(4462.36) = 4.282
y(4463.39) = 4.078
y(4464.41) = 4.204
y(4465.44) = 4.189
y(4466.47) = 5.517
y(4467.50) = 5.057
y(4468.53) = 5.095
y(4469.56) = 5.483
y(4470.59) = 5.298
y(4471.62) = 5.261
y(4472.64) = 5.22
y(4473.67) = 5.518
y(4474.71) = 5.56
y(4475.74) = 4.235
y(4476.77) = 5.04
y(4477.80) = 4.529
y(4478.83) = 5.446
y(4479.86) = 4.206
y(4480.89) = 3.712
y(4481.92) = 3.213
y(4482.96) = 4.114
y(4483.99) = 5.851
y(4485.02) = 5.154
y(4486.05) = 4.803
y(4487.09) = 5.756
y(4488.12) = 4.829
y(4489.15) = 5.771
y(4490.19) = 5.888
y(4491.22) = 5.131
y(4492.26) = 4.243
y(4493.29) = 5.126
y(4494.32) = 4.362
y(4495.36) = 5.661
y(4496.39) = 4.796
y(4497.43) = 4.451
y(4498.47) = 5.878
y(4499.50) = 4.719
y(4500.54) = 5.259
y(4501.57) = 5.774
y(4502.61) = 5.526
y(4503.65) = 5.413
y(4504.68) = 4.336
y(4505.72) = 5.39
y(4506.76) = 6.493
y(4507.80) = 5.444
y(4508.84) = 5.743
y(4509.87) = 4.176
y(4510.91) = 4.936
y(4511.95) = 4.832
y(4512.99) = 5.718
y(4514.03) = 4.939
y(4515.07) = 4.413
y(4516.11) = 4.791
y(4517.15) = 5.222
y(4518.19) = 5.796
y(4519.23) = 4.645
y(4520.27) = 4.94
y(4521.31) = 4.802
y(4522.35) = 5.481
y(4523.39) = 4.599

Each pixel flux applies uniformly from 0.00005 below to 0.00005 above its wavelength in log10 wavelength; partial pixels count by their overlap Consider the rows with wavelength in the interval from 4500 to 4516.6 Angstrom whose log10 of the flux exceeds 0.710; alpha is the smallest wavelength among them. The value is 4500.54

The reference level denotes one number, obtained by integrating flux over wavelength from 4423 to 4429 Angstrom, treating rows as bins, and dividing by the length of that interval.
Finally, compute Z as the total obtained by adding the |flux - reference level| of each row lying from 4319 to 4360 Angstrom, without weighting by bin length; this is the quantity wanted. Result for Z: 26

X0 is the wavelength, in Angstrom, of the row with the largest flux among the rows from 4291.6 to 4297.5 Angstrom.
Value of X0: 4296.99 Angstrom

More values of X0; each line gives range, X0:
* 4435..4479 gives 4452.10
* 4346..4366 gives 4361.79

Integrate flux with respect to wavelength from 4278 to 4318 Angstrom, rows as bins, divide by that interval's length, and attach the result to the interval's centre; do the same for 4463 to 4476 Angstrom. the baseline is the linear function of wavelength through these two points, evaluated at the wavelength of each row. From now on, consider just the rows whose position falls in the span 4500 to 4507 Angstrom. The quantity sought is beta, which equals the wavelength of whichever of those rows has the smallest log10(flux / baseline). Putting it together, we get 4504.68 Angstrom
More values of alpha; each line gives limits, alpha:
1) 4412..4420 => 4412.29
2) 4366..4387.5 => 4369.83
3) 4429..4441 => 4431.64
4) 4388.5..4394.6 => 4390.00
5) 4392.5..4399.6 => 4394.04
